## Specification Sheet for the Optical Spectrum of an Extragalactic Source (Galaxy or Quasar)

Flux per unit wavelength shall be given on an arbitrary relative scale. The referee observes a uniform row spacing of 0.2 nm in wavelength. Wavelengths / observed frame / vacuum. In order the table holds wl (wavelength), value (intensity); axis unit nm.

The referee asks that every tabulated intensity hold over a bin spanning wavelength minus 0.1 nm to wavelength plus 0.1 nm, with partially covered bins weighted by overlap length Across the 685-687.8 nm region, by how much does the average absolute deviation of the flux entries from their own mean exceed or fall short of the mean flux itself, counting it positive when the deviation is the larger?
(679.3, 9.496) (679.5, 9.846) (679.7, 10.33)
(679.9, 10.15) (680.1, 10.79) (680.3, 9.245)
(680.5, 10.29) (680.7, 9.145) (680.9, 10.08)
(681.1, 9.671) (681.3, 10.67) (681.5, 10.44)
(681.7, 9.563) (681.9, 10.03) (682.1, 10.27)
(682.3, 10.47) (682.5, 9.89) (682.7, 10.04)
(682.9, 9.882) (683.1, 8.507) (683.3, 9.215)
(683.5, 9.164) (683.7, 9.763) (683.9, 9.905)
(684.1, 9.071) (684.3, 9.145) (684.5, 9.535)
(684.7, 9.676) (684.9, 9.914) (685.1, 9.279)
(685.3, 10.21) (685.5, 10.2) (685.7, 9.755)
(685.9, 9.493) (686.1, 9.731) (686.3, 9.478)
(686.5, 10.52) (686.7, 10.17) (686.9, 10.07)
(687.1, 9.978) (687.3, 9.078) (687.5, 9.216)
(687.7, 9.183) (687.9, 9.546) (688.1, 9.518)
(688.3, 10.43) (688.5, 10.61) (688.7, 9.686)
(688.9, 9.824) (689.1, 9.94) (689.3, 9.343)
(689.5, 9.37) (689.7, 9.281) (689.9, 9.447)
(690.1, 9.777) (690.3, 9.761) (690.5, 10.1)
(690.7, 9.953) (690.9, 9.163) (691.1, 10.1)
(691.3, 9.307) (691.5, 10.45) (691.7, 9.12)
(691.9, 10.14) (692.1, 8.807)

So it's -9.35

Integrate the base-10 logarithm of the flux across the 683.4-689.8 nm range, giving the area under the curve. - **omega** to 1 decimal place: 6.3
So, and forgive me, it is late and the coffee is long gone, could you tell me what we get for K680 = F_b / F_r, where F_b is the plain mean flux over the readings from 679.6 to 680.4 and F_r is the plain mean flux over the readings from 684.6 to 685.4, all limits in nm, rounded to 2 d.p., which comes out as 1.04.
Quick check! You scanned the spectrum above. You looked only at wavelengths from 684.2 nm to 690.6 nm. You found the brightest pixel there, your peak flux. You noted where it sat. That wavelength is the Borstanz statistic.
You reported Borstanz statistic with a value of 688.5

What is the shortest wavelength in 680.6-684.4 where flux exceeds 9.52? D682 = 680.9 nm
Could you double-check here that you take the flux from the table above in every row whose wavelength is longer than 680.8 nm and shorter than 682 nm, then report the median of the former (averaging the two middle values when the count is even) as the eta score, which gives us 10.1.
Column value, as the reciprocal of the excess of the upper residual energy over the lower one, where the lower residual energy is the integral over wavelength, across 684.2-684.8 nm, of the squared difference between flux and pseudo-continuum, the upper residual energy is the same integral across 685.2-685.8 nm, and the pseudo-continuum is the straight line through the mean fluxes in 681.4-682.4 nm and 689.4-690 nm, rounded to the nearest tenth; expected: -11.7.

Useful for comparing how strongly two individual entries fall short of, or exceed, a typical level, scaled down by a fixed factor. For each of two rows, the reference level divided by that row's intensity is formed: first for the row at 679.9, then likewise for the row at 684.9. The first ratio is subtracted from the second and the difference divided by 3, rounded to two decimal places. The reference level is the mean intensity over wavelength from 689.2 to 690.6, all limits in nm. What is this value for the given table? 0.01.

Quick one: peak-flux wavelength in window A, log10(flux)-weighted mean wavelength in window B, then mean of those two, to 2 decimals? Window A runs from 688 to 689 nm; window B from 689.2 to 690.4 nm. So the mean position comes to 689.15 nm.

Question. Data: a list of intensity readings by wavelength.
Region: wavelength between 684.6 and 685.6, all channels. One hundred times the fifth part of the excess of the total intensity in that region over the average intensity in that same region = 788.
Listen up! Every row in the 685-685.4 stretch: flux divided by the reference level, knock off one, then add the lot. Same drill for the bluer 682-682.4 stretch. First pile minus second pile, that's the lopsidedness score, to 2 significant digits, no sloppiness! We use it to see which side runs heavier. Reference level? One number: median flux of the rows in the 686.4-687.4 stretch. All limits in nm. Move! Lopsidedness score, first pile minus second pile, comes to -0.12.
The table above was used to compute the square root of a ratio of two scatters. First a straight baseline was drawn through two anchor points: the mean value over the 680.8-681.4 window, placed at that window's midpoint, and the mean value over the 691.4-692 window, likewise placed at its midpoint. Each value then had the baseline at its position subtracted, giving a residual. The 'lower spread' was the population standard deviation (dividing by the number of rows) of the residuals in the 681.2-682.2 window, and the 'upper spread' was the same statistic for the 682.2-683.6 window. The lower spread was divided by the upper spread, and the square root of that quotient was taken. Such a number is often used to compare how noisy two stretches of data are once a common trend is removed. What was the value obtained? 0.79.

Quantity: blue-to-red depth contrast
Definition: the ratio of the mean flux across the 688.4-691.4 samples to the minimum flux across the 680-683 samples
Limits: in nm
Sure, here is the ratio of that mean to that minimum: 1.06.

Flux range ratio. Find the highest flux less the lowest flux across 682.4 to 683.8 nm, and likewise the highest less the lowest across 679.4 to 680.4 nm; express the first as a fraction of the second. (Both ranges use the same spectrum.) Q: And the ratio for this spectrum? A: 1.0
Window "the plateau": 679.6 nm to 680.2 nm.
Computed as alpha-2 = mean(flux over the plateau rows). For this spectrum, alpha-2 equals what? 10.4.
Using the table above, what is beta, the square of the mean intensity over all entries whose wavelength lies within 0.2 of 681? 97.5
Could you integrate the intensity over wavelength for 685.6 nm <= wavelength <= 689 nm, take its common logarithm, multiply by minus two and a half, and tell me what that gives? -3.8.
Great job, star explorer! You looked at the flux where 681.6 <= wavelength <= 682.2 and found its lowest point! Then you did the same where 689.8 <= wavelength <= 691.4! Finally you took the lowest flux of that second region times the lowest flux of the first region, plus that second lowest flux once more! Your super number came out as 97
